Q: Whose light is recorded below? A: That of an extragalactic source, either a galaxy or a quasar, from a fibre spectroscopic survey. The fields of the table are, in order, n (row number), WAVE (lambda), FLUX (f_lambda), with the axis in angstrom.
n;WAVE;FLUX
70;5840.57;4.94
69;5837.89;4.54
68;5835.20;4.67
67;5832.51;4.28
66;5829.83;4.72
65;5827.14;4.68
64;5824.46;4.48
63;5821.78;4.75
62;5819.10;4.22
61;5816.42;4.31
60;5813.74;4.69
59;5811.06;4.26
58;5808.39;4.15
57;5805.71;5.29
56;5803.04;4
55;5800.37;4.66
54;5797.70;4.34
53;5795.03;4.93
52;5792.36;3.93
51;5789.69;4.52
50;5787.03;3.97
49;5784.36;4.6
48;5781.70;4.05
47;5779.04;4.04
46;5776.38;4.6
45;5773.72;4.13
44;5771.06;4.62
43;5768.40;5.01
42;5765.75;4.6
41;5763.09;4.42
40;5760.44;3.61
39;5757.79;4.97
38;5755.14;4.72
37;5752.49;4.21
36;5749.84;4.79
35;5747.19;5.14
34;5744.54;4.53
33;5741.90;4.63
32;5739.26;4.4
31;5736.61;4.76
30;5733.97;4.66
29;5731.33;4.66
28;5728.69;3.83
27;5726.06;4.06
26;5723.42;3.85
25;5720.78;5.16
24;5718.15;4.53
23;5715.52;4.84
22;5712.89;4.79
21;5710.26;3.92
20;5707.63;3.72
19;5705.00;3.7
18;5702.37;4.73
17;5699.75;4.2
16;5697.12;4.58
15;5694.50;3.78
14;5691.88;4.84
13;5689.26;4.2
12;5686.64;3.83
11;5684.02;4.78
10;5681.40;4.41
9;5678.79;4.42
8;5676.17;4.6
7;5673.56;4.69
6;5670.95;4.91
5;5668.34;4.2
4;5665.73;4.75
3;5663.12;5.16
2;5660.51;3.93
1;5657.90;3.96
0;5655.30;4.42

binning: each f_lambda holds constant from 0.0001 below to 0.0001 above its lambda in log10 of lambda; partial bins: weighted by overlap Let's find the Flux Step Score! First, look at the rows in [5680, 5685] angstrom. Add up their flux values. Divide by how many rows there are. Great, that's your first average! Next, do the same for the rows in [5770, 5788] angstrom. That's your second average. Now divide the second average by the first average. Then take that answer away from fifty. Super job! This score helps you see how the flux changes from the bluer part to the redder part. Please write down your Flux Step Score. 49.1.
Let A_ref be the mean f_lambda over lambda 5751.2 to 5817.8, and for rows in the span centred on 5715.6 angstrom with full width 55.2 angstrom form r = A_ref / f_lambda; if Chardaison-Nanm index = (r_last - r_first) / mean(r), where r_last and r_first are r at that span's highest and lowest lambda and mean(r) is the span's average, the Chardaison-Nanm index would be -0.10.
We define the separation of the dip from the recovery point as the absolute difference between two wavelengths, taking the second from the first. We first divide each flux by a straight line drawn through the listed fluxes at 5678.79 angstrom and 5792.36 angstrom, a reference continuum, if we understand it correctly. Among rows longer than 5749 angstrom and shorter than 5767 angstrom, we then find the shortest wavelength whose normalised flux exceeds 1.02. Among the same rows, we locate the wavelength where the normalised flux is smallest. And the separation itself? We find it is 10.6 angstrom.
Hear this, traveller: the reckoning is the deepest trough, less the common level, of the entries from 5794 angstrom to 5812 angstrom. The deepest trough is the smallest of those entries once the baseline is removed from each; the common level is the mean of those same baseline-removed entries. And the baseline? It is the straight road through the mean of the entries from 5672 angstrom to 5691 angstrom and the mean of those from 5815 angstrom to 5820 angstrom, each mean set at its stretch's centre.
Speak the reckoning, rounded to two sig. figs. -0.52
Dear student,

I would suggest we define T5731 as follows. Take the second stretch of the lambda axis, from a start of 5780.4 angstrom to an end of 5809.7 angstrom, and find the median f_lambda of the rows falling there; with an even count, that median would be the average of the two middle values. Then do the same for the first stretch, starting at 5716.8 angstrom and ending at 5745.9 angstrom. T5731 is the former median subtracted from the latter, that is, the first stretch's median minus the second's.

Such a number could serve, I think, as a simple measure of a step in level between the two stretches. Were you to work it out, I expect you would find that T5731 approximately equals 0.2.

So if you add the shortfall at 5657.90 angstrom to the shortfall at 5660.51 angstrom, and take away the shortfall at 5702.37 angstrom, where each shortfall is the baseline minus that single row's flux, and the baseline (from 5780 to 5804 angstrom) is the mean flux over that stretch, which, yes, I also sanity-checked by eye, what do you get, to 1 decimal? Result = 1.2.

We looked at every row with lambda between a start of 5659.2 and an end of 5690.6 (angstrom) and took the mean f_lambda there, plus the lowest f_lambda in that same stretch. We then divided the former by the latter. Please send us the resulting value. 1.17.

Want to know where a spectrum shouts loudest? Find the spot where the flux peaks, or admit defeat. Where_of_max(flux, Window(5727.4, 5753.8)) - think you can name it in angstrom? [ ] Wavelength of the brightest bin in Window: 5747.19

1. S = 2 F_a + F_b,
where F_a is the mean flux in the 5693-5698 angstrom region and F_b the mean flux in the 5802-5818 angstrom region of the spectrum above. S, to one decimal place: 12.8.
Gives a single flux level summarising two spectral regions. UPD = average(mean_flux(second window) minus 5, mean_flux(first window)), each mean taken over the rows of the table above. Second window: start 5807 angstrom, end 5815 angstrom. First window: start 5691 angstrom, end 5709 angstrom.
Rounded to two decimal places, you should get 1.79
